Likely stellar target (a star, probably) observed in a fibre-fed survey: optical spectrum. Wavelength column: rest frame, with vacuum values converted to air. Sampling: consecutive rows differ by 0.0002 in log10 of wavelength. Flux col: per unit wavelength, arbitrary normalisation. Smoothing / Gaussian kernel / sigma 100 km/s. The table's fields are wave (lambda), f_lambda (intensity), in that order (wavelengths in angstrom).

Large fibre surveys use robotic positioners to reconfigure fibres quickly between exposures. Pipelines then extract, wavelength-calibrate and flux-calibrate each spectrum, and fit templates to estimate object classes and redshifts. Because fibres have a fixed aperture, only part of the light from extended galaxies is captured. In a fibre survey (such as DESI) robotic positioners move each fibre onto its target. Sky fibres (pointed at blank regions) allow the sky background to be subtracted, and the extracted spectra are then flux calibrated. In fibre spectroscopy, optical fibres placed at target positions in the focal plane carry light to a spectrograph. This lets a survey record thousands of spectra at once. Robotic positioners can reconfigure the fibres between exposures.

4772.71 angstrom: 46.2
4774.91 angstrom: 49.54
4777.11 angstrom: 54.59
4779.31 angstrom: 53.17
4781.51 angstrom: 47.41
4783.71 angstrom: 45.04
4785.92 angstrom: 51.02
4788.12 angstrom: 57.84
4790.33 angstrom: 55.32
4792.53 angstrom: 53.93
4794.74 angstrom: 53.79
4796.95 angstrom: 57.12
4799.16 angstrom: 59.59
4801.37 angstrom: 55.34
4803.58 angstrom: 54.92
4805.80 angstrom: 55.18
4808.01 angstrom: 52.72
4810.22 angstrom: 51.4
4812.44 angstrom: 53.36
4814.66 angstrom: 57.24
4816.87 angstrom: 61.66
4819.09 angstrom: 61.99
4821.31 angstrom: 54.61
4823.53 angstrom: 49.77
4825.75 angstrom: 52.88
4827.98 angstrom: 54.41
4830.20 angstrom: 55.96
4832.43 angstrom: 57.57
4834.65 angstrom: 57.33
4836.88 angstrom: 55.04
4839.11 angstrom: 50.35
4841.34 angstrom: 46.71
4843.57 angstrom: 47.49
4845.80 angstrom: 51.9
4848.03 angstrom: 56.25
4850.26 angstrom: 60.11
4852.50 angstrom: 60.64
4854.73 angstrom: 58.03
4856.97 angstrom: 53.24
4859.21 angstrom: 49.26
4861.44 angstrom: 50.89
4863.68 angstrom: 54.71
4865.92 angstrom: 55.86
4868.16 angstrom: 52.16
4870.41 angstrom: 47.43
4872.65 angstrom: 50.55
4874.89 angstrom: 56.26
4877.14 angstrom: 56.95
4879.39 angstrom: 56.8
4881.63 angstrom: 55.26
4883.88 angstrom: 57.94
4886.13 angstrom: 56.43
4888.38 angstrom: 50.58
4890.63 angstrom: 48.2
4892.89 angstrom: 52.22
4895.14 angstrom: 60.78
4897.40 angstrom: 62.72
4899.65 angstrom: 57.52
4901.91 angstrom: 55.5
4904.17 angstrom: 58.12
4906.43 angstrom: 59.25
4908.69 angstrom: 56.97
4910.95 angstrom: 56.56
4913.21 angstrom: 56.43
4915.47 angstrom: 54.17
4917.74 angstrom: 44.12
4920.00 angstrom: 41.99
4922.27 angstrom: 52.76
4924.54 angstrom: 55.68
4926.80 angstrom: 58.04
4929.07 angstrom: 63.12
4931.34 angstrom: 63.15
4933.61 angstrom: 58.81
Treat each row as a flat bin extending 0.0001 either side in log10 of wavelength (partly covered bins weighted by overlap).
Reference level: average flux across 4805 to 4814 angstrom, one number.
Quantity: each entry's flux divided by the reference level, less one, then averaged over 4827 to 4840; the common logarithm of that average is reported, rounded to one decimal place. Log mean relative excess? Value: -1.4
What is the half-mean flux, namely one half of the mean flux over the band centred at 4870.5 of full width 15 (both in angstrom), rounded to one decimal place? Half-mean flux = 26.7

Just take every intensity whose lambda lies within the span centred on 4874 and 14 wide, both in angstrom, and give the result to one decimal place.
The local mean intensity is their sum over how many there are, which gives 53.4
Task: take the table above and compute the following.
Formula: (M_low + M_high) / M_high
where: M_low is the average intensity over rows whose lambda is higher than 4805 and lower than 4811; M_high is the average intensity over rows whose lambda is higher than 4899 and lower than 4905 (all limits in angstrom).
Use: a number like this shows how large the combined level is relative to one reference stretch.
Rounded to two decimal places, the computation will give 1.93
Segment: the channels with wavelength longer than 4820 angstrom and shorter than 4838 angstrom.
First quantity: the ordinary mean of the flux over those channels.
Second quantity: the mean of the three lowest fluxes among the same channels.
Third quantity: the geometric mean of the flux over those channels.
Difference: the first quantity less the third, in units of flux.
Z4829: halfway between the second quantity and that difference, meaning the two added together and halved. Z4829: 26.2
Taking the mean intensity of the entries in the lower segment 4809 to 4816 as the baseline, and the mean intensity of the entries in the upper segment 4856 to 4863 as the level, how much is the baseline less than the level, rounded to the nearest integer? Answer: -3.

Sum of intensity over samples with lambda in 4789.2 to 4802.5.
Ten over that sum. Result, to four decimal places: 0.0298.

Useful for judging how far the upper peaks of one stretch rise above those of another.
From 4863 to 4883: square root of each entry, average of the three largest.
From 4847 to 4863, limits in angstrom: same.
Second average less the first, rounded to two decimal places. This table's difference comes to 0.19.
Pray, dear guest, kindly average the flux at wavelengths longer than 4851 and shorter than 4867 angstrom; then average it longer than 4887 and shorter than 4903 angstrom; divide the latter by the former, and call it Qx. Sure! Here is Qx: 1.01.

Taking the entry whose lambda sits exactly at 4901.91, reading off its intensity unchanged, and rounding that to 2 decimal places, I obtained 55.50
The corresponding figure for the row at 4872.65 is 50.55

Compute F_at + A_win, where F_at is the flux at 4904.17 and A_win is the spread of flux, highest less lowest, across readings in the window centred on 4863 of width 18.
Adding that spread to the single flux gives 68.7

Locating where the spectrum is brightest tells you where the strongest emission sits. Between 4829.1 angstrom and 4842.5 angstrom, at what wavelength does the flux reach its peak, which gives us 4832.43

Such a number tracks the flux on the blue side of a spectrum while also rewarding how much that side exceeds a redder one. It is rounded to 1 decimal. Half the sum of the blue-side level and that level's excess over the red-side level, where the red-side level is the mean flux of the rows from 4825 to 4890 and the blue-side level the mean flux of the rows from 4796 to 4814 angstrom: 27.9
